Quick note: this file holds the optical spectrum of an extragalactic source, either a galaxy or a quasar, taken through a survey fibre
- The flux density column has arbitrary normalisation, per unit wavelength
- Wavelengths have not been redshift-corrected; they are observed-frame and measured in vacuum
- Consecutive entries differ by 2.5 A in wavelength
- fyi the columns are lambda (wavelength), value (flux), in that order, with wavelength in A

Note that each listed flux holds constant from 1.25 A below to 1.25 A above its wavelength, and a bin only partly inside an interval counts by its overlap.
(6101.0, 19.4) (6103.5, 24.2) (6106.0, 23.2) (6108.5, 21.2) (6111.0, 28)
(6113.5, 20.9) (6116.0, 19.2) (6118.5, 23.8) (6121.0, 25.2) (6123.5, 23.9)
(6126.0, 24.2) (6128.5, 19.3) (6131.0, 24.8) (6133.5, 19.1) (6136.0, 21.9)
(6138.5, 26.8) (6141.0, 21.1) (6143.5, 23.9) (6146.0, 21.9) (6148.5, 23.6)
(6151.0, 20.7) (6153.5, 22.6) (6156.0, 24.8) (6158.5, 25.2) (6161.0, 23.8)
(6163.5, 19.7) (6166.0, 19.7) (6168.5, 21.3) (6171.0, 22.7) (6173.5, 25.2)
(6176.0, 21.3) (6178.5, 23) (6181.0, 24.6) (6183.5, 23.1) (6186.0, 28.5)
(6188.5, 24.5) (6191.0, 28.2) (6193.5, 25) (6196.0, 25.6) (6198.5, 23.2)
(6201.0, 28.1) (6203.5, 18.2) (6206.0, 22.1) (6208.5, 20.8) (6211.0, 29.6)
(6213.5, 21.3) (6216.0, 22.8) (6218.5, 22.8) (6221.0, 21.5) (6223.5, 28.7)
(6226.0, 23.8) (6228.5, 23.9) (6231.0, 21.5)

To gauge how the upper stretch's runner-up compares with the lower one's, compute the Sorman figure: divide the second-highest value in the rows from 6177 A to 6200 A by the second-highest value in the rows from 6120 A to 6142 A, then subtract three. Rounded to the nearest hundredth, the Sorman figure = -1.88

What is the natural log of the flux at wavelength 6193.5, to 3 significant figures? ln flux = 3.22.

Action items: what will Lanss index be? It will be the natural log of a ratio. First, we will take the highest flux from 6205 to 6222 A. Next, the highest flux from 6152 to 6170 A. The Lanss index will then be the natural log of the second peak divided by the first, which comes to -0.16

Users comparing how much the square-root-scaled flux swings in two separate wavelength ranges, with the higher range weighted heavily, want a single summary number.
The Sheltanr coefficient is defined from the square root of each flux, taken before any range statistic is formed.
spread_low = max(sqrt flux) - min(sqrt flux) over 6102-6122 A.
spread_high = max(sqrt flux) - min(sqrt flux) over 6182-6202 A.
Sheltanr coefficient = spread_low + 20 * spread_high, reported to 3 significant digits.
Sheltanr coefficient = 11.6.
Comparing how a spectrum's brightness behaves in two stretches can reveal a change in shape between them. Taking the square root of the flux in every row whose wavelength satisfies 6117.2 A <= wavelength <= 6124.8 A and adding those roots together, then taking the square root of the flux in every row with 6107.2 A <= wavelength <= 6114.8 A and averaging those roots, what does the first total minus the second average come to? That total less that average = 10.0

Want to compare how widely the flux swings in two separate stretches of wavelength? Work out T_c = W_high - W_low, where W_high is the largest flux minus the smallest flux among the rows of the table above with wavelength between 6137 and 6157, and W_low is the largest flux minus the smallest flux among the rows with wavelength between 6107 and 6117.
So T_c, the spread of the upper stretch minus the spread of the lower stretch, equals -2.7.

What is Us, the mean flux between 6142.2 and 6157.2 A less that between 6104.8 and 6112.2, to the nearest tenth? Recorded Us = -1.2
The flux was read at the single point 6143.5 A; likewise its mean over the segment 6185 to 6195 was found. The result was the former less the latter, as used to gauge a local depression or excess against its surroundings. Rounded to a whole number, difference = -3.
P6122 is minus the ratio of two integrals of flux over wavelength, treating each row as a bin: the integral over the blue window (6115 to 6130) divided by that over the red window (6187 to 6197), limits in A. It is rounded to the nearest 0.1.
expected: -1.3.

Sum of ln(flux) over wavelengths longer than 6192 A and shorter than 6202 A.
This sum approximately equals 12.9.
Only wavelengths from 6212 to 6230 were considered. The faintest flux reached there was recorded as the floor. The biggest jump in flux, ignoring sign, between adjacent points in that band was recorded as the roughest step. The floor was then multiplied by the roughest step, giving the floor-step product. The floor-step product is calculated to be 153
